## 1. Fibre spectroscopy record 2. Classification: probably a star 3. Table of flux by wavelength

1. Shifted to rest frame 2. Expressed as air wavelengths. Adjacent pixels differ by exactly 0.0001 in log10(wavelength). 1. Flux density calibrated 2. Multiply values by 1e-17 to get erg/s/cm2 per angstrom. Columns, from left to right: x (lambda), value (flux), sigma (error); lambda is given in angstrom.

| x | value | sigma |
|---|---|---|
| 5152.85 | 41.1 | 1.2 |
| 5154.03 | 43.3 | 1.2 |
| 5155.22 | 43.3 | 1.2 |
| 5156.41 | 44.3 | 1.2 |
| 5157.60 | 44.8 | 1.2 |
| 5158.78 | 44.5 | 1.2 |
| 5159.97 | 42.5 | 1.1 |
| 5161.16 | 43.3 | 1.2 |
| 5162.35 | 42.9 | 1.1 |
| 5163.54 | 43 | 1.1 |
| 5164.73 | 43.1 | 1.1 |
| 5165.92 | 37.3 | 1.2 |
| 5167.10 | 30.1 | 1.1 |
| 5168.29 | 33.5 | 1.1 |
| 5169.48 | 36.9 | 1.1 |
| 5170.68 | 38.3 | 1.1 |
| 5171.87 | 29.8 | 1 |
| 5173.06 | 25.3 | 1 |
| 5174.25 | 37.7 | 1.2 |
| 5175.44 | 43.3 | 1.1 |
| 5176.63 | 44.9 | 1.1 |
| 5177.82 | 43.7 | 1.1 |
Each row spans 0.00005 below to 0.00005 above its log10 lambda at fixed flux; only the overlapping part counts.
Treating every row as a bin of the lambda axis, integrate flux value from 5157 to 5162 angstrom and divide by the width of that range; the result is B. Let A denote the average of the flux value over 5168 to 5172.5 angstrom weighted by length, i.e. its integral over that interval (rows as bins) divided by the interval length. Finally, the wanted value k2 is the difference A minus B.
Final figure -9.2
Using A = 35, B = 43.7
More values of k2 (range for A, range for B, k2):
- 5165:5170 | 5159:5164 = -7.9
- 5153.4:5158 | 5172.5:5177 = 6.3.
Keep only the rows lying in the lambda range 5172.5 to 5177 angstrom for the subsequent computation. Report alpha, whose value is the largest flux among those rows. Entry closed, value 44.9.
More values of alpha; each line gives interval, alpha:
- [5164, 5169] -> 43.1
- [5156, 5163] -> 44.8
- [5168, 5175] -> 38.3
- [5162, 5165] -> 43.1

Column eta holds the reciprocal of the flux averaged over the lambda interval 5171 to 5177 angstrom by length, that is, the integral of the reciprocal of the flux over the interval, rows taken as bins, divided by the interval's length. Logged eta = 0.029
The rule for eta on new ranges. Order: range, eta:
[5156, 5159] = 0.022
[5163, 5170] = 0.027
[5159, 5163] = 0.023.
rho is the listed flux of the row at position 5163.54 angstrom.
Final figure 43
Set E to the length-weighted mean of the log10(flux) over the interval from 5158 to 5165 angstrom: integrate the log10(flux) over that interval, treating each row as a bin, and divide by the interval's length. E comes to 1.64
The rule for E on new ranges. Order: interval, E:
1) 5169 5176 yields 1.54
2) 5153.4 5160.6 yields 1.64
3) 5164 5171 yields 1.56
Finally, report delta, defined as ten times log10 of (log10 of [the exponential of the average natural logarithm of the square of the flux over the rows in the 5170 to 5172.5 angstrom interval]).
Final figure 4.85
